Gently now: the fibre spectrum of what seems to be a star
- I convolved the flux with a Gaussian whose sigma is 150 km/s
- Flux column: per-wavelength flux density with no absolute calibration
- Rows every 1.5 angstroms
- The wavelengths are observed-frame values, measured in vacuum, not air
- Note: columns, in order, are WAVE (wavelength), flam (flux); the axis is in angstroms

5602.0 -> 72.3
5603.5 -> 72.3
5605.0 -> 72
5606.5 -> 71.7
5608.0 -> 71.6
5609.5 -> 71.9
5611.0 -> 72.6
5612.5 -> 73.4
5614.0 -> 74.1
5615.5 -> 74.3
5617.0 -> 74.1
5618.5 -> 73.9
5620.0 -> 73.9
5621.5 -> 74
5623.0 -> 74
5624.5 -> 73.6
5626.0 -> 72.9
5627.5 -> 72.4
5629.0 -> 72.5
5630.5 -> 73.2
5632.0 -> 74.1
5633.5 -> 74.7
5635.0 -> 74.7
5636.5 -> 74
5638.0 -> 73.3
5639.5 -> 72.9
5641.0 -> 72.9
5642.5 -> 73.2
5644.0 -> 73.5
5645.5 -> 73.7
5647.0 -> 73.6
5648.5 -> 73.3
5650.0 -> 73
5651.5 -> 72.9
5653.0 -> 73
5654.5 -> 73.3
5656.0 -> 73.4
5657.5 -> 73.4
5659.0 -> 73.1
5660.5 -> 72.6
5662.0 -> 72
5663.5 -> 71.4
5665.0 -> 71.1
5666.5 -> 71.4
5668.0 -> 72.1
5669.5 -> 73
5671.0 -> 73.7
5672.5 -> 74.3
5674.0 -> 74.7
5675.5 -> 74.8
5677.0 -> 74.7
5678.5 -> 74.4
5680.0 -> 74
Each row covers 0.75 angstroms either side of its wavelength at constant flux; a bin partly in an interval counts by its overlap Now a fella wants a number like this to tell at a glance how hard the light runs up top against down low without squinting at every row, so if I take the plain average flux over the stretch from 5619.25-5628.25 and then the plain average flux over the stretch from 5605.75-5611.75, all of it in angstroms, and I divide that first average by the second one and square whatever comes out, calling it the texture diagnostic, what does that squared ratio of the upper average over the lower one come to 1.043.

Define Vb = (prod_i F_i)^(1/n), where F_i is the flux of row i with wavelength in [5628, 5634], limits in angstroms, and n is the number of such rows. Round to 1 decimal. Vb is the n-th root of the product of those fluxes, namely 73.6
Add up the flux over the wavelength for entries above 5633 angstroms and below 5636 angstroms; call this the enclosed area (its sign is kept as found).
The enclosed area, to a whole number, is 224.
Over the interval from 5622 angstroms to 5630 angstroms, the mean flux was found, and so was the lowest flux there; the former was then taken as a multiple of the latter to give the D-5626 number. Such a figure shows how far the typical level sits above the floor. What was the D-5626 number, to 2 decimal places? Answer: 1.01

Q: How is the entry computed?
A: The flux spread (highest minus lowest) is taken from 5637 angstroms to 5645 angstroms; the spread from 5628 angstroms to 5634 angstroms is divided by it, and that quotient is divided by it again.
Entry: 6.1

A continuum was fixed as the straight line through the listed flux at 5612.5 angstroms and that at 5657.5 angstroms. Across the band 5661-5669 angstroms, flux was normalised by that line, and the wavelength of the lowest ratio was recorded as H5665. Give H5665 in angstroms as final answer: 5665.0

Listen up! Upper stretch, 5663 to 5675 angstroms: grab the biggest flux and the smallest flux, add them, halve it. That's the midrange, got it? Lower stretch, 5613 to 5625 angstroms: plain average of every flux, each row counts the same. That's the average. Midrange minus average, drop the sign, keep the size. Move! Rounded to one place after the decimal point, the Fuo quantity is 1.1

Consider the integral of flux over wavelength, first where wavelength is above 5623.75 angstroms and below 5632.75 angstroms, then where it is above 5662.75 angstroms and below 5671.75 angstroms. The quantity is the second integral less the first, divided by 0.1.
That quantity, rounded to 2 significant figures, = -90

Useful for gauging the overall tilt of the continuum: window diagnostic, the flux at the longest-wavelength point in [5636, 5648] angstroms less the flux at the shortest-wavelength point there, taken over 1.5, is -0.27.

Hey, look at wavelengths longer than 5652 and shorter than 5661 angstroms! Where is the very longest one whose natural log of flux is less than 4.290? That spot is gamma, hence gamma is 5660.5 angstroms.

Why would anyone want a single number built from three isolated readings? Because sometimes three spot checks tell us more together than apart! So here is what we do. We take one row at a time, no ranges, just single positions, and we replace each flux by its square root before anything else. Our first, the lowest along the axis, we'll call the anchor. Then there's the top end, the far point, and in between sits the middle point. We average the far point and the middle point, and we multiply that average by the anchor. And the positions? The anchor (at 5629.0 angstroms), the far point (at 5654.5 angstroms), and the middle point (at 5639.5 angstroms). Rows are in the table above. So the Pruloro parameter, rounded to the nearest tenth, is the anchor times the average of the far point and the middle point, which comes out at 72.8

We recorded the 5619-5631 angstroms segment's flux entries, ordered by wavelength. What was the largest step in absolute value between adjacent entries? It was 0.70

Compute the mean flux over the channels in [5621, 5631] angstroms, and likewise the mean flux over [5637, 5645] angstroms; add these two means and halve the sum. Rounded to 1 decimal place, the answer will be 73.2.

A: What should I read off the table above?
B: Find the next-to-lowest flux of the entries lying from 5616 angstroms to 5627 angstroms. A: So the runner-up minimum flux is 73.6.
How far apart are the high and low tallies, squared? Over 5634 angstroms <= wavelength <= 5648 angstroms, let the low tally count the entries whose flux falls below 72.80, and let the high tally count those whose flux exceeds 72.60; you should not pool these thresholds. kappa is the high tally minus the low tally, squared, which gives 81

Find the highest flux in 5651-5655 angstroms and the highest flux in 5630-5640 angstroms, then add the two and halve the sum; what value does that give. 74.0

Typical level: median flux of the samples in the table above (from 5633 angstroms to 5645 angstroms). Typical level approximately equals 73.4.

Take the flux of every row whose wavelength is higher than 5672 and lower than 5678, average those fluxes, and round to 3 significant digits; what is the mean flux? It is 74.6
